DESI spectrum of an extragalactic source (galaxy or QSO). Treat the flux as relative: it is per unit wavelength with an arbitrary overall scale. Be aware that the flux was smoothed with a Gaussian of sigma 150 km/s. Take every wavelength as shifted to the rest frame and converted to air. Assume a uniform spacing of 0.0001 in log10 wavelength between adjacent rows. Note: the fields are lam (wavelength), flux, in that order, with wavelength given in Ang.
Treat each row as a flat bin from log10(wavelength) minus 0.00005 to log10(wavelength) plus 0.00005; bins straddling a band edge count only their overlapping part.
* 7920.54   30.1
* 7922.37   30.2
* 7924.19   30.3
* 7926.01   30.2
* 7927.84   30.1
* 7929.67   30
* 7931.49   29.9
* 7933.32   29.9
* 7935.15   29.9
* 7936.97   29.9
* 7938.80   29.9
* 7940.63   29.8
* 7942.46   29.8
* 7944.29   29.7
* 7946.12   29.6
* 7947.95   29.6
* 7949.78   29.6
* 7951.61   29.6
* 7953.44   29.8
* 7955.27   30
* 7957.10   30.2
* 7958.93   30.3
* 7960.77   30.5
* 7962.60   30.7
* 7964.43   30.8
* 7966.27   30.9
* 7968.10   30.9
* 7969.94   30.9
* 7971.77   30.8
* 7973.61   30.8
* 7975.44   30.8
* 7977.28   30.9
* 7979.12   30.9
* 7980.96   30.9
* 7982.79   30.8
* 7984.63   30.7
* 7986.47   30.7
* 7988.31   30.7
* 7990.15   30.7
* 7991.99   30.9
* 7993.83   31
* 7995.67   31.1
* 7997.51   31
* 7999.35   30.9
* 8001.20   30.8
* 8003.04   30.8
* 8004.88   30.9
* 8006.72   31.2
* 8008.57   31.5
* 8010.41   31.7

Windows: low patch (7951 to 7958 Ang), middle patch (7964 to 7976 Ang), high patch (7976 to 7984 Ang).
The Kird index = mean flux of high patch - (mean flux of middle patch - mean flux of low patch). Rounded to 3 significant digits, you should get 29.9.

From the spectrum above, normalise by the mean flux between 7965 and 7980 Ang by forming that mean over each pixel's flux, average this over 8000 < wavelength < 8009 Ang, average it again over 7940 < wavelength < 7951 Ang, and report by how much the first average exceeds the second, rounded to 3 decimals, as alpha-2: -0.045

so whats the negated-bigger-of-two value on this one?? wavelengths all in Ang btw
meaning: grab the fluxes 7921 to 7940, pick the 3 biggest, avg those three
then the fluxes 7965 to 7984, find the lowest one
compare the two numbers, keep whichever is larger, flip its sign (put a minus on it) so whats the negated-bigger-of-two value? -30.8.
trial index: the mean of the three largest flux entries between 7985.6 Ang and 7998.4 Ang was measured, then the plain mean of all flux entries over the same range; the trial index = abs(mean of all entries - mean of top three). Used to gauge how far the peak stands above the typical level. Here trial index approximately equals 0.16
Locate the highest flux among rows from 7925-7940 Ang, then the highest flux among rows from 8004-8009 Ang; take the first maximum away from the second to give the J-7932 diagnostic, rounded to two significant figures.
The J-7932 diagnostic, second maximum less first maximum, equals 1.3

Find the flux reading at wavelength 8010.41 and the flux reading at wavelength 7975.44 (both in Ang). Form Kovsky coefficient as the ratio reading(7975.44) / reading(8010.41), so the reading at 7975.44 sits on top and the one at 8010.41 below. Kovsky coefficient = 0.97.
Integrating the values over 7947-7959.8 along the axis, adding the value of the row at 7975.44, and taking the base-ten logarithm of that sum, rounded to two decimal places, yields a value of 2.62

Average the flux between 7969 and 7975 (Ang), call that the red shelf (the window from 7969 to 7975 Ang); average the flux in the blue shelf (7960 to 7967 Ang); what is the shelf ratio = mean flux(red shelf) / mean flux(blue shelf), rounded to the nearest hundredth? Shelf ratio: 1.00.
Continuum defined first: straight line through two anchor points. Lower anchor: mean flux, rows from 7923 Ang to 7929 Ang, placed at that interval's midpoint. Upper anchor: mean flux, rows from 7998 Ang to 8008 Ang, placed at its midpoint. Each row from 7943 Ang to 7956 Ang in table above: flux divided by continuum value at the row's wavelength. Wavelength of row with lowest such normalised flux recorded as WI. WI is 7951.61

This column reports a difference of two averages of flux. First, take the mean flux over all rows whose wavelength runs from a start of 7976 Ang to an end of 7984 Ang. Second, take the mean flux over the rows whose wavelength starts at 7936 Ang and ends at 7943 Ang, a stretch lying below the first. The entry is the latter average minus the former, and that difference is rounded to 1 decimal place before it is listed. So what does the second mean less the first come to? -1.0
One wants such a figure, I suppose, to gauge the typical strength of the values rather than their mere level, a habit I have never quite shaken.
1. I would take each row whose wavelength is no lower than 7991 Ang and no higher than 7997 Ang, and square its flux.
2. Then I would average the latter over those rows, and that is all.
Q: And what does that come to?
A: 961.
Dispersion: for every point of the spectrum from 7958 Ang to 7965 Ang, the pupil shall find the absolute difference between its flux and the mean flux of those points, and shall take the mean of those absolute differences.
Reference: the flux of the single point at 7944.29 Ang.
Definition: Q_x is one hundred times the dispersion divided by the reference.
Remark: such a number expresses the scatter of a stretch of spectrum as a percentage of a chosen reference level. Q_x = 0.59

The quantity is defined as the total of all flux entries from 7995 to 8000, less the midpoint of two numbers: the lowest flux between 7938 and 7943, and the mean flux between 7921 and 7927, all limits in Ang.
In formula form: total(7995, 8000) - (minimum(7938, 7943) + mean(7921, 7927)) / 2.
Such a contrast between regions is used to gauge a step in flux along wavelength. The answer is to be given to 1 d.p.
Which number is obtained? 63.0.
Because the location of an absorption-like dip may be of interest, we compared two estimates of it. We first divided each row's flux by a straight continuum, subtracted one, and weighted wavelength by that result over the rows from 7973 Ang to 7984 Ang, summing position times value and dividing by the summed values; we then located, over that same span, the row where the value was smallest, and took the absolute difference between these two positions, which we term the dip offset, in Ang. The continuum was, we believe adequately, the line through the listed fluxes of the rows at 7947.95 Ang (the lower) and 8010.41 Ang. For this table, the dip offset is 5.8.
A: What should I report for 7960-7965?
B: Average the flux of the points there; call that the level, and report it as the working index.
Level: 30.7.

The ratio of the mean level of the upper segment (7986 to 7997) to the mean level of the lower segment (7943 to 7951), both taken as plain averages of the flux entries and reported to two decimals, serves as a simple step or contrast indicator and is 1.04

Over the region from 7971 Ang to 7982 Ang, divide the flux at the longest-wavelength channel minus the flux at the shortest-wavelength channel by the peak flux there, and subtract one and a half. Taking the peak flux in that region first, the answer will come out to -1.50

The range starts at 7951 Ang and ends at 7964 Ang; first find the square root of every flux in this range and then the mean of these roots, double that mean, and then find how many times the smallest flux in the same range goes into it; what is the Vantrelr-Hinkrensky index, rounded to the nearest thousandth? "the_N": 0.371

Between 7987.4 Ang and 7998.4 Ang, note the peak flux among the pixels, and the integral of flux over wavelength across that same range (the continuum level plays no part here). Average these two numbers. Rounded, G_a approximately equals 186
